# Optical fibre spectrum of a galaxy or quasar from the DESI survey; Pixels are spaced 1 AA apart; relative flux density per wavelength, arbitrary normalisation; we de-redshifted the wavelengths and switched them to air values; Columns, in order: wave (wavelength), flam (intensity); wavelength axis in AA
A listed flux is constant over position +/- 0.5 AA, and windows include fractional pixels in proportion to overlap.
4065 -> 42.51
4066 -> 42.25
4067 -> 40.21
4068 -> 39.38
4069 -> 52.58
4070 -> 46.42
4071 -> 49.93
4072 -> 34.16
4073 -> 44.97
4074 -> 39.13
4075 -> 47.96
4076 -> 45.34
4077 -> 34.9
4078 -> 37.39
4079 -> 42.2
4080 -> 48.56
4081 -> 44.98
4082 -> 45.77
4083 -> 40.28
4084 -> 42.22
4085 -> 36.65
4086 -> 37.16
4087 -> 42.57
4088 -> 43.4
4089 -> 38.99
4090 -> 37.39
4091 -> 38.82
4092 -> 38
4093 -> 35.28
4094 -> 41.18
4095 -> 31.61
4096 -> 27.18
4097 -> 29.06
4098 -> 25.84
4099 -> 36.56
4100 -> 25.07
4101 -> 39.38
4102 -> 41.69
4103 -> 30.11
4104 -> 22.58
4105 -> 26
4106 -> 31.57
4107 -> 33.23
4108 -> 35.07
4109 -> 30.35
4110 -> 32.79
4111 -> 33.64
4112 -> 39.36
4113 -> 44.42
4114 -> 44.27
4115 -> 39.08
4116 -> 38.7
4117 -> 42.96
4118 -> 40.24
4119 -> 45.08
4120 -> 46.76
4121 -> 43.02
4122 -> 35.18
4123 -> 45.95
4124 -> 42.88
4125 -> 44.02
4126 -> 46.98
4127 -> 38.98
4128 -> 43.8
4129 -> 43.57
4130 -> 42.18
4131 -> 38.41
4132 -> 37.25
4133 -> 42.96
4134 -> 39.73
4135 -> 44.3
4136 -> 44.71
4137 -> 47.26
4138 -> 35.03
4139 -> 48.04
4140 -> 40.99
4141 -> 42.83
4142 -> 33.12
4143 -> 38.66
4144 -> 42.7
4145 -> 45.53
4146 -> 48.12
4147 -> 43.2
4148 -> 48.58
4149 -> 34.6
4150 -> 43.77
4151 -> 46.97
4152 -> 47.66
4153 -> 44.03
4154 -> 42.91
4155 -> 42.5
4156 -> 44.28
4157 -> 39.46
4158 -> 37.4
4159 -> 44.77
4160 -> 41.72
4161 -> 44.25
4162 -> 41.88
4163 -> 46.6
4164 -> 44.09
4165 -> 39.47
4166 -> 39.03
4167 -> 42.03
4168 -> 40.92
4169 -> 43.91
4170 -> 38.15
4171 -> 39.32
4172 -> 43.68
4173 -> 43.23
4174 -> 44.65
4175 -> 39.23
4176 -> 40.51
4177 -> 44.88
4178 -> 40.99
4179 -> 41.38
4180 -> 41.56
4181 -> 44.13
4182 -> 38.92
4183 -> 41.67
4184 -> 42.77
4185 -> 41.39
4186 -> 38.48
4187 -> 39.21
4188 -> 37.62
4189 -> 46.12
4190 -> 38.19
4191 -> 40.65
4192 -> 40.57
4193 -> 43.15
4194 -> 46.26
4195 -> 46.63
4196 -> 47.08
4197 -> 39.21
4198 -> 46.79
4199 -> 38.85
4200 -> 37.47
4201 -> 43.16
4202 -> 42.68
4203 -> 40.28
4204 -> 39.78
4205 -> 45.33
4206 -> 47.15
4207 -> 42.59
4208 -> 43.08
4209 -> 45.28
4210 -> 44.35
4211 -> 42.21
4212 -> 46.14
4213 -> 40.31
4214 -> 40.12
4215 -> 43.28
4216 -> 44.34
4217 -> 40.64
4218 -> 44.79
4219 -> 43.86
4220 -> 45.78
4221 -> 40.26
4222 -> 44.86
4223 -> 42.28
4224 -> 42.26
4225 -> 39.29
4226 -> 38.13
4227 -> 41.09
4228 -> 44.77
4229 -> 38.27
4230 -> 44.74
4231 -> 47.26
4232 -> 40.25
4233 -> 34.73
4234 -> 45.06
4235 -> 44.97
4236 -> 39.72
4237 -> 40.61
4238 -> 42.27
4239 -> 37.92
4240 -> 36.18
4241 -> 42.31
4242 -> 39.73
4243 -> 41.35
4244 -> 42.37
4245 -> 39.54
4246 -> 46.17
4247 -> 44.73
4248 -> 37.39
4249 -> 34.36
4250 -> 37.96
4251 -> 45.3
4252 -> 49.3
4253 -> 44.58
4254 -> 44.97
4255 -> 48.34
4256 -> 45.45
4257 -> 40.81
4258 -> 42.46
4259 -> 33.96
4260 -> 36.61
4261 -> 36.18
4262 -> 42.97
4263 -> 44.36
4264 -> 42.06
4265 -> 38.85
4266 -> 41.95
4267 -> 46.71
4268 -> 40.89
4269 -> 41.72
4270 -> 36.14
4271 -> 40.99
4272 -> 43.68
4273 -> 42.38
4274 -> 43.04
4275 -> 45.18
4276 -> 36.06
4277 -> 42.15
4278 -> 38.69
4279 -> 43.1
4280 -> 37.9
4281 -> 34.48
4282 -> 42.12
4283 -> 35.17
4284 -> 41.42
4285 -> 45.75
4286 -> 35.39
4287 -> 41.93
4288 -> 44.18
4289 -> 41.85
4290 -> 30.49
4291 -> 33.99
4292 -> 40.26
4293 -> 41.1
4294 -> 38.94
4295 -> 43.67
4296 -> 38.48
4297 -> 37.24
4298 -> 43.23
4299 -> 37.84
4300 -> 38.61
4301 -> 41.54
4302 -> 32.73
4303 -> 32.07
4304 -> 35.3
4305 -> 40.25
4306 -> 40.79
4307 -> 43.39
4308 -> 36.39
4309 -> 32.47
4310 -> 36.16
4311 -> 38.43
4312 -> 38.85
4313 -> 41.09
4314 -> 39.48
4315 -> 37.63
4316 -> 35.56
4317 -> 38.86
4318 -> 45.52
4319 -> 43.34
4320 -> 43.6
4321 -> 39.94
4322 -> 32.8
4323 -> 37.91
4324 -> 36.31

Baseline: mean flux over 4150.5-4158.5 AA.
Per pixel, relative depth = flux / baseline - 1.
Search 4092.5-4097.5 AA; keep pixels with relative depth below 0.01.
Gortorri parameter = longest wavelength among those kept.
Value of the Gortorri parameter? 4097 AA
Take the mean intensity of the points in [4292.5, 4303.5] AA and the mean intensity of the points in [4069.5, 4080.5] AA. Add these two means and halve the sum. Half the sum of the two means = 40.7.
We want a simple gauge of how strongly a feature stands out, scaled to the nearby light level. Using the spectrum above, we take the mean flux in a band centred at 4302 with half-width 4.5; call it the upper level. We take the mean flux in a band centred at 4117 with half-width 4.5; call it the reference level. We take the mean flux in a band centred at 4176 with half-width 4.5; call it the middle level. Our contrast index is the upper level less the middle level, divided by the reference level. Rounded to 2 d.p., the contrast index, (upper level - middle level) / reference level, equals -0.10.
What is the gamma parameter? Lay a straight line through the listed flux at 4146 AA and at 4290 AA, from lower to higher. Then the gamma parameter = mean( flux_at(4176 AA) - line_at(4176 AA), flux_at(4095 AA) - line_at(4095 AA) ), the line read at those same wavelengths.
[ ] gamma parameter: -13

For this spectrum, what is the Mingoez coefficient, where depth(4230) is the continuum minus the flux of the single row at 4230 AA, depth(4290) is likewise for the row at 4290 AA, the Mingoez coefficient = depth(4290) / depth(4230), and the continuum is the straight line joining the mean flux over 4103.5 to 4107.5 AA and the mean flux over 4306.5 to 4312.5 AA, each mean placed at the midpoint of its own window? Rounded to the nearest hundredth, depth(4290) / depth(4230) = -0.58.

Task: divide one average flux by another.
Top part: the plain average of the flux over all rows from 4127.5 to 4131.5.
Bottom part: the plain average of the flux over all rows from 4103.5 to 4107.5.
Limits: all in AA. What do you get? 1.48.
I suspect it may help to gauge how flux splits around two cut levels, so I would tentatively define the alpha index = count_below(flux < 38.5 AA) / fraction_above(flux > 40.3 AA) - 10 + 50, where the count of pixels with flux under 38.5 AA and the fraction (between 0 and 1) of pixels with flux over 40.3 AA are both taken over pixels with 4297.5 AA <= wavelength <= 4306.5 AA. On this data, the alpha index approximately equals 52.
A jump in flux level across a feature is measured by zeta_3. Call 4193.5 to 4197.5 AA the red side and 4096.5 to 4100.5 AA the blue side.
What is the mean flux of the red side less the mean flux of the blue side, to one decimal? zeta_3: 15.7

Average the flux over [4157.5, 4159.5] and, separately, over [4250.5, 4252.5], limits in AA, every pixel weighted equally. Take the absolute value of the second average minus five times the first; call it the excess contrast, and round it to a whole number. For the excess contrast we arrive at 158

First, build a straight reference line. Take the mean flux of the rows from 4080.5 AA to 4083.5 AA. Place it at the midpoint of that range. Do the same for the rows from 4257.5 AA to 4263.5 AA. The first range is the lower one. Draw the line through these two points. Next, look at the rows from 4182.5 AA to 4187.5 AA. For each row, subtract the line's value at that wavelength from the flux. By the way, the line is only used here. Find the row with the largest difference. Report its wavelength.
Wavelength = 4184 AA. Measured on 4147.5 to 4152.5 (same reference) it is 4148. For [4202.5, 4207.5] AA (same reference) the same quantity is 4206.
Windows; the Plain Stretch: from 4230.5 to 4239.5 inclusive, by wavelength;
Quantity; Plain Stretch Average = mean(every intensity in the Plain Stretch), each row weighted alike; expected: 41.4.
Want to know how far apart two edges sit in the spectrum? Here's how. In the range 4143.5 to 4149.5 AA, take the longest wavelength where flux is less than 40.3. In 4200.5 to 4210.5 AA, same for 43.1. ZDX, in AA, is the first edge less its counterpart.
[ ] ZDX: -59 AA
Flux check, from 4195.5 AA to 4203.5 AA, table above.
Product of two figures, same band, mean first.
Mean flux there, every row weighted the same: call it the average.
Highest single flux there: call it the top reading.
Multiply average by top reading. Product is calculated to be 1975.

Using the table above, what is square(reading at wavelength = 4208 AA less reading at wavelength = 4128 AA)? 1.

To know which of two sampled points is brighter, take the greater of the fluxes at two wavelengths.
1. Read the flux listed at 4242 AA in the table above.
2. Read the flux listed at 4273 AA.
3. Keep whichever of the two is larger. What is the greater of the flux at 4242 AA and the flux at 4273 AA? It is 42.4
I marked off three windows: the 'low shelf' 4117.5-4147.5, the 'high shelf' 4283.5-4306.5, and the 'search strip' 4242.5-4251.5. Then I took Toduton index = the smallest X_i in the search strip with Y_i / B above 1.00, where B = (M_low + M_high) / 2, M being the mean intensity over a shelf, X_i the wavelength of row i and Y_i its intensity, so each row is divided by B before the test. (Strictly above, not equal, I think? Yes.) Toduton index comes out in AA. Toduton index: 4243 AA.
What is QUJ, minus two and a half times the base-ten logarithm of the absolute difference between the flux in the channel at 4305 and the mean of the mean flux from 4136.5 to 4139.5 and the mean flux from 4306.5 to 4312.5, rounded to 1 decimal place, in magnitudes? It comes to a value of 1.4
